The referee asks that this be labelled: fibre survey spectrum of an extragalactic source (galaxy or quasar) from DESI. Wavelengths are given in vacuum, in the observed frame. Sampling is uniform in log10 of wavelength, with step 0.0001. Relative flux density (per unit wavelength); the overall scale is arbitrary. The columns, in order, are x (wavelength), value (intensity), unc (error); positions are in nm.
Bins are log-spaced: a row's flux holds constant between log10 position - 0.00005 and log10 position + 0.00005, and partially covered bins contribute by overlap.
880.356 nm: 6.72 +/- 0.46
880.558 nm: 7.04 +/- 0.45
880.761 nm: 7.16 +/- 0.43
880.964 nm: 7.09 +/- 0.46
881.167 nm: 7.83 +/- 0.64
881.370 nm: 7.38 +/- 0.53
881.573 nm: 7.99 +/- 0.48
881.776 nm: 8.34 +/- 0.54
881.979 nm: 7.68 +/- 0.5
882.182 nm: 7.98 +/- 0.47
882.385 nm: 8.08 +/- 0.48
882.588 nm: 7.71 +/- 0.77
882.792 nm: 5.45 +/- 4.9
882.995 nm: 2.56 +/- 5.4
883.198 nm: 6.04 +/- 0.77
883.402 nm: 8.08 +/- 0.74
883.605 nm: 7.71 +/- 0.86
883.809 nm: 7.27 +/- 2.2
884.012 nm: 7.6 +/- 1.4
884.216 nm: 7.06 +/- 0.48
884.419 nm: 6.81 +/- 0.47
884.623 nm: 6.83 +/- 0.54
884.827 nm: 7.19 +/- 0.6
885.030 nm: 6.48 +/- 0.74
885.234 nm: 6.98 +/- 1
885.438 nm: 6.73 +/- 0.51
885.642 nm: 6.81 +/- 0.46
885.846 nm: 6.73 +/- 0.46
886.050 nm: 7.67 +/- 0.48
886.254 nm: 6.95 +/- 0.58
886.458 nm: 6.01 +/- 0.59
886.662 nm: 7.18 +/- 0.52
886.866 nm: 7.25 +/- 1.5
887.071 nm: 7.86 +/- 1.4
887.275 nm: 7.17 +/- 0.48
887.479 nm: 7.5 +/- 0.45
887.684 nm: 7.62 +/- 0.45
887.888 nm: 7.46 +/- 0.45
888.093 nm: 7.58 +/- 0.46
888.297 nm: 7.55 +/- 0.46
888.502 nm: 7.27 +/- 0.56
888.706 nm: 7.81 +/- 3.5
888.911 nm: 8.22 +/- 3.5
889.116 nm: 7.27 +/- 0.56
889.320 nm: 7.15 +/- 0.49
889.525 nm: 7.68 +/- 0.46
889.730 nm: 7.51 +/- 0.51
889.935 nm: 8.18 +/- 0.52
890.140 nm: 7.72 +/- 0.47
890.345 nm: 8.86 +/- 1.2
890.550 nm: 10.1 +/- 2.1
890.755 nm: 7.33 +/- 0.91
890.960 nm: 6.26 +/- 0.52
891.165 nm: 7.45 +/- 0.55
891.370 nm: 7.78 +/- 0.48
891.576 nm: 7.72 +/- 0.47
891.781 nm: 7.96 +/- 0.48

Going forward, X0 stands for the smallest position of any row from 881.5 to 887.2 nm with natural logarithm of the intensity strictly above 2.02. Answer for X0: 881.573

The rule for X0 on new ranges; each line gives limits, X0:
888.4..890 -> 888.706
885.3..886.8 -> 886.050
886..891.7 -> 886.050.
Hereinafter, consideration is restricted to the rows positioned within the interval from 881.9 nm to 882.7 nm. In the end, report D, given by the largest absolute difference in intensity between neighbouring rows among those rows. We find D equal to 0.4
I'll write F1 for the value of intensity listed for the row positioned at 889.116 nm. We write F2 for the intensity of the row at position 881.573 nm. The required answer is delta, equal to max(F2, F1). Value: 8.0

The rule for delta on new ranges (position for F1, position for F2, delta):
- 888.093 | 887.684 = 7.6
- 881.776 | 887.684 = 8.3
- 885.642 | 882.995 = 6.8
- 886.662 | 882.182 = 8.0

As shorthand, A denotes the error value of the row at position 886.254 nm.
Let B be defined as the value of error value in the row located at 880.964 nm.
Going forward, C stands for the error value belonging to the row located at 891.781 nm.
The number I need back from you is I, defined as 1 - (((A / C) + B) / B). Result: -2.6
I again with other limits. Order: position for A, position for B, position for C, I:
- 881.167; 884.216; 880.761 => -3.1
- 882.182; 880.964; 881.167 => -1.6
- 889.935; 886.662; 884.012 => -0.7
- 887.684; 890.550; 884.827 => -0.4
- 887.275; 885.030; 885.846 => -1.4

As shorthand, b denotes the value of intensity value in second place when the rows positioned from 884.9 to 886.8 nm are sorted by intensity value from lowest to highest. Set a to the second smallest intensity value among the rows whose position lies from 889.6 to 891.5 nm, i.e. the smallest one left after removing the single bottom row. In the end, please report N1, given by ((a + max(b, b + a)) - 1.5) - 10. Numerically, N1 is 9.64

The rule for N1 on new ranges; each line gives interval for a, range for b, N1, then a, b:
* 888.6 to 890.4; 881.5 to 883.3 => 8.49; 7.27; 5.45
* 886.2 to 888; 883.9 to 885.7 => 9.13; 6.95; 6.73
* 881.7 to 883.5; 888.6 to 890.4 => 6.67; 5.45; 7.27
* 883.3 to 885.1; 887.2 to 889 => 9.39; 6.81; 7.27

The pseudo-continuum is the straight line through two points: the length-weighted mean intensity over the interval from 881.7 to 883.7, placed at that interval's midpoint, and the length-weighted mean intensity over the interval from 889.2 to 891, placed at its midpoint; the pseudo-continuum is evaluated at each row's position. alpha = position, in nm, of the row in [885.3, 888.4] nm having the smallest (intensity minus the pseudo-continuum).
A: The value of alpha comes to 886.458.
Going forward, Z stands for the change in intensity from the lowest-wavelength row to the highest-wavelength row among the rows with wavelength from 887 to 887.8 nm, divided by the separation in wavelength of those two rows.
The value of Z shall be -0.4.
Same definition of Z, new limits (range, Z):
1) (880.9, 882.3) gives 0.7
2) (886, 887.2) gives 0.2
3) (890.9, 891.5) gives 3.7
